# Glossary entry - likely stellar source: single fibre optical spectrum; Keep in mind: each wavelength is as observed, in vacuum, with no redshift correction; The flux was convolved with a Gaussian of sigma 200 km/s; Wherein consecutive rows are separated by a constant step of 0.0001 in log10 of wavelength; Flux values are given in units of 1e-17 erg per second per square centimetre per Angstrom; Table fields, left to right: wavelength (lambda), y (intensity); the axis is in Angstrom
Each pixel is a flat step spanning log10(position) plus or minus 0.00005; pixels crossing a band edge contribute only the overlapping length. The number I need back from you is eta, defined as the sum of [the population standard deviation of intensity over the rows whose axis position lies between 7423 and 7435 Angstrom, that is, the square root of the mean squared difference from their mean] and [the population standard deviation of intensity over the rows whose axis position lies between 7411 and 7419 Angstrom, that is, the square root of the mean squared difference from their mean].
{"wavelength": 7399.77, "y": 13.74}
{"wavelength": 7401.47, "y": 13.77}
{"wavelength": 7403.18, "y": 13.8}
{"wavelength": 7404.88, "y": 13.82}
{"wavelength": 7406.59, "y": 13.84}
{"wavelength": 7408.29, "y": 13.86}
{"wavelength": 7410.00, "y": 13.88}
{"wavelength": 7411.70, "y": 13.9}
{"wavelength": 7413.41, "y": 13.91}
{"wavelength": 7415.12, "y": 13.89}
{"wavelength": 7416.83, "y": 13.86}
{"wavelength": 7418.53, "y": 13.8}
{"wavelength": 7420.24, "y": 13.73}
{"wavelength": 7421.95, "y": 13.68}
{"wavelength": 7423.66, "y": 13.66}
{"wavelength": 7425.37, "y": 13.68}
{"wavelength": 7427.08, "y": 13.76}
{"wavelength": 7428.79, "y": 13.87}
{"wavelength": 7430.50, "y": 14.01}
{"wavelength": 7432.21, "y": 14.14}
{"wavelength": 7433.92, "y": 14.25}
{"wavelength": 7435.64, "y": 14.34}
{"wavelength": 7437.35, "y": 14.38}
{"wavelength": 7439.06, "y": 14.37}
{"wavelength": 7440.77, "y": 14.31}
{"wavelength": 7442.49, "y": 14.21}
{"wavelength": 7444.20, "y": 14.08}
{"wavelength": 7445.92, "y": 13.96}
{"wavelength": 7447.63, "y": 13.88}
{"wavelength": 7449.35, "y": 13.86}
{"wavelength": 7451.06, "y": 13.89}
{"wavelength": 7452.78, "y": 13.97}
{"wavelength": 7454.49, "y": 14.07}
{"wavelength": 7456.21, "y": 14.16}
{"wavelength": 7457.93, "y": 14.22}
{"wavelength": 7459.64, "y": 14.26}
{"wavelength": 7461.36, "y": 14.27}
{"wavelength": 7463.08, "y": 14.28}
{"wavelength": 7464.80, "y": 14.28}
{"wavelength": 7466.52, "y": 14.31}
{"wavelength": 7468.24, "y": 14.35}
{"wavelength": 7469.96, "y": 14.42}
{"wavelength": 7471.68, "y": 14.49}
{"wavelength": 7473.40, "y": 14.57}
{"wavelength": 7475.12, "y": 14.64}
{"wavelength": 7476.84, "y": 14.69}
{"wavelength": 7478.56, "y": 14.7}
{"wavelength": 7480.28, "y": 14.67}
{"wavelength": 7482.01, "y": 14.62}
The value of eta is 0.25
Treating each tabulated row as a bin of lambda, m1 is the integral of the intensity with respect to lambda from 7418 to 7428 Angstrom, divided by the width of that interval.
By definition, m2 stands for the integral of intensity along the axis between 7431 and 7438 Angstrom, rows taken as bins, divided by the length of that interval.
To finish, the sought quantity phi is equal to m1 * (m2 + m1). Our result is 383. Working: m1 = 13.7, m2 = 14.3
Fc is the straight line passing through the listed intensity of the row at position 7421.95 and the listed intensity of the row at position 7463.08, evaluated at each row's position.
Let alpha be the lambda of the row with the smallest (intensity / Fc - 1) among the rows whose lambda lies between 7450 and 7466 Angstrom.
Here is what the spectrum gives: 7451.06 Angstrom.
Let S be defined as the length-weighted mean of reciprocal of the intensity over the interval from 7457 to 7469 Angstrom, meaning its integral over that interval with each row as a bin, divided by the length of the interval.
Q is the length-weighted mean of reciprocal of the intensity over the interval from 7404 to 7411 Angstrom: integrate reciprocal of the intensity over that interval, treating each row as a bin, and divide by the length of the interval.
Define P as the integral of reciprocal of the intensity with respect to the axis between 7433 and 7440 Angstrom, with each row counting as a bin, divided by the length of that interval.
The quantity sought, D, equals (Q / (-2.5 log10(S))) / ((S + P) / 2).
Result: 0.358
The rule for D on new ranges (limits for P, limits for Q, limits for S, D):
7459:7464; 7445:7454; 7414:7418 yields 0.354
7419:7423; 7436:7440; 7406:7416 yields 0.337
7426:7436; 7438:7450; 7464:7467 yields 0.348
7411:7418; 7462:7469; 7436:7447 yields 0.341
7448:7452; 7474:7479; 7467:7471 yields 0.333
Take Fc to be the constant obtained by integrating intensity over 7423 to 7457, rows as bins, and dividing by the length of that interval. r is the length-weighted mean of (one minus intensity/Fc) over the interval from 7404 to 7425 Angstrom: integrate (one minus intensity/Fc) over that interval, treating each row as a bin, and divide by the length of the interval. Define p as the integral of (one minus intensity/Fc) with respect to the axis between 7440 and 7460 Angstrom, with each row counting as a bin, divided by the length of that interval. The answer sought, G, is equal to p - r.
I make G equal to -0.02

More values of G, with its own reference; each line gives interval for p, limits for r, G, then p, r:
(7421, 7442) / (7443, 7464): 0.00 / 0.000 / -0.002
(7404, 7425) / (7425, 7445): 0.02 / 0.016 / -0.006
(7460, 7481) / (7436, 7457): -0.03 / -0.030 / -0.004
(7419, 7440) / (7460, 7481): 0.03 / 0.004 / -0.030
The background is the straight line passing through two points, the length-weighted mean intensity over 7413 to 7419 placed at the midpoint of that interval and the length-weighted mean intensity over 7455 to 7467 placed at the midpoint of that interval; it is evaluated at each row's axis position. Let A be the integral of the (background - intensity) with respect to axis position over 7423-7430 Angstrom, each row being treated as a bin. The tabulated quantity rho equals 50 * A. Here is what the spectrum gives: 70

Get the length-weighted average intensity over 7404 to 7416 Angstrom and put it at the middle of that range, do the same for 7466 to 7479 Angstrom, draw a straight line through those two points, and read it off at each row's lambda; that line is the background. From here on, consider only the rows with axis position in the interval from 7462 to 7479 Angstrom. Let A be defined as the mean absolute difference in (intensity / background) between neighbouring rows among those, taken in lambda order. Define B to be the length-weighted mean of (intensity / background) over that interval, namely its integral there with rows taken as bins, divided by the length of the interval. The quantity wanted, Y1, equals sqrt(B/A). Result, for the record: 20.5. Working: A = 0.002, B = 1.00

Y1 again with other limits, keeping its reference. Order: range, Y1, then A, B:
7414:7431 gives 14.4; 0.005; 0.98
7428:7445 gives 12.7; 0.006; 1.00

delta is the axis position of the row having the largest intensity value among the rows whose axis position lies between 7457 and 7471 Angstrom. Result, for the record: 7469.96 Angstrom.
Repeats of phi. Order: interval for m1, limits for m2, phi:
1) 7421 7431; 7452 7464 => 385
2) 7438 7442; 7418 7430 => 402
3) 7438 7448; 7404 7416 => 397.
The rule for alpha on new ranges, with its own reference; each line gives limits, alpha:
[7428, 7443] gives 7428.79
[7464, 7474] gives 7464.80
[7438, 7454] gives 7449.35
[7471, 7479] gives 7471.68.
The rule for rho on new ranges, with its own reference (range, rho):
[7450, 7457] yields 57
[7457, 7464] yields -7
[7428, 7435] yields -27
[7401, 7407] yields -10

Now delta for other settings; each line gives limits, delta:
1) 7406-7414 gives 7413.41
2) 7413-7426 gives 7413.41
